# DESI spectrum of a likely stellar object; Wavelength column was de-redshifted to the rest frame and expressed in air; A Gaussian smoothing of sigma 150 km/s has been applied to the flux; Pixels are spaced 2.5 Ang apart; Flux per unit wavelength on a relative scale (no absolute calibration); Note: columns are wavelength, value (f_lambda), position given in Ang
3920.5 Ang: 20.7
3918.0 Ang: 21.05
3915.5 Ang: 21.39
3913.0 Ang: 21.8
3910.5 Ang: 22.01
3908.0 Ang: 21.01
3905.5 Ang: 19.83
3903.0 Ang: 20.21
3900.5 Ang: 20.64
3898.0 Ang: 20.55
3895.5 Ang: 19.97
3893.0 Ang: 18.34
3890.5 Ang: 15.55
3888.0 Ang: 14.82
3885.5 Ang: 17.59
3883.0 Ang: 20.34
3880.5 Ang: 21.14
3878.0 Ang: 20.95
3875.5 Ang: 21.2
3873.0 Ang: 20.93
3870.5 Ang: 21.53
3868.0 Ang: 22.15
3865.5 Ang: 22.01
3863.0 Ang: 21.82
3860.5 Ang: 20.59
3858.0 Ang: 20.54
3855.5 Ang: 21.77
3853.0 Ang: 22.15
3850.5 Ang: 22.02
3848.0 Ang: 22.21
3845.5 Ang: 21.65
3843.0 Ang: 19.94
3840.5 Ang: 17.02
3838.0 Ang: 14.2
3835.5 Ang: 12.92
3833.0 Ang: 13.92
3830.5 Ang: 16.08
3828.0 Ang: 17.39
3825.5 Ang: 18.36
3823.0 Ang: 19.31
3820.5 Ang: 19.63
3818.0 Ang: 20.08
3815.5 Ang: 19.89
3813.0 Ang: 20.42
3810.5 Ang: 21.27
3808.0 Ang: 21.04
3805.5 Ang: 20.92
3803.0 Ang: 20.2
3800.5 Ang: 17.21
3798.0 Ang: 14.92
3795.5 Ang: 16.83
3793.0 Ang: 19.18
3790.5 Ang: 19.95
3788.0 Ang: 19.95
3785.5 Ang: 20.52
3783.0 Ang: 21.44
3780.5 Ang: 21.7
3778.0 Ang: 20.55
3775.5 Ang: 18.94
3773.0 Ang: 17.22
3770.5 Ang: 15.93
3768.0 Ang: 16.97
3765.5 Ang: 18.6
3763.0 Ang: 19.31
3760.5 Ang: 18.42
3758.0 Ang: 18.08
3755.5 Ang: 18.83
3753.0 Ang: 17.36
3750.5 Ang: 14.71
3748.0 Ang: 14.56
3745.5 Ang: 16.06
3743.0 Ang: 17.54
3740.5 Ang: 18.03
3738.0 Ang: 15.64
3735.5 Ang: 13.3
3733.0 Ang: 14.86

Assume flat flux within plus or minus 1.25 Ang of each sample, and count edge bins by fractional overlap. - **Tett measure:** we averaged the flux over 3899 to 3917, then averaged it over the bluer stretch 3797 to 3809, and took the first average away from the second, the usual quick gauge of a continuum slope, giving -2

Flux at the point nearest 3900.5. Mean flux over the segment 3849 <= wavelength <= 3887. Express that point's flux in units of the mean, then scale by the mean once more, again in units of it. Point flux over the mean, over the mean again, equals 0.046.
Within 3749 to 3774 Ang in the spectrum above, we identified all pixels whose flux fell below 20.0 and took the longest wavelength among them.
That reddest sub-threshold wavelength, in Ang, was 3773.0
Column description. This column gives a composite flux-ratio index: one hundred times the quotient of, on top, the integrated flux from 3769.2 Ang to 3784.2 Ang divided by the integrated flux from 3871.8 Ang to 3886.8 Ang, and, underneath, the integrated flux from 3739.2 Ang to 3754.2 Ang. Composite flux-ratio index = 0.39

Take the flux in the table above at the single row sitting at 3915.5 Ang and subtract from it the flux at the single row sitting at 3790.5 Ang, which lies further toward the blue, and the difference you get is 1.4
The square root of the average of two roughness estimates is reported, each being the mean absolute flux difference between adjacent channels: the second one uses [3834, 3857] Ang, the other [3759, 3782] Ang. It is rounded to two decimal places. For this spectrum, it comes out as 1.12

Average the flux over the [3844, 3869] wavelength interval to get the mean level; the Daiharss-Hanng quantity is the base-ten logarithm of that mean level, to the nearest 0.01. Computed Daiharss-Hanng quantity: 1.34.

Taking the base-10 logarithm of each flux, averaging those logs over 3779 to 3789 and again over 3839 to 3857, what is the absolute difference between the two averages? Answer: 0.00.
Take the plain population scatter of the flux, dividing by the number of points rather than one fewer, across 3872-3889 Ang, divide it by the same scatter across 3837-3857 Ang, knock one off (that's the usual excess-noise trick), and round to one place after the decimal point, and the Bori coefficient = -0.2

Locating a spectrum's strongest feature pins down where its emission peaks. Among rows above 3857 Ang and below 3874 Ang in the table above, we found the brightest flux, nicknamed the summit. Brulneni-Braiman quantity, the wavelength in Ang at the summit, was 3868.0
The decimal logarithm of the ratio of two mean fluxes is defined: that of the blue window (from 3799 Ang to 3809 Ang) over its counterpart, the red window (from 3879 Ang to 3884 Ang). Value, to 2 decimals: -0.02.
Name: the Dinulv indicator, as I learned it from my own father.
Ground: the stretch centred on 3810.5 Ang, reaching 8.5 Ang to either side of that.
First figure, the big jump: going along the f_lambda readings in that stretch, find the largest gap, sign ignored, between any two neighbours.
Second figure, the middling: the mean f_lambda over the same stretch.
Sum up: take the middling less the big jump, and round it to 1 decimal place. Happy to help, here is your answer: 19.7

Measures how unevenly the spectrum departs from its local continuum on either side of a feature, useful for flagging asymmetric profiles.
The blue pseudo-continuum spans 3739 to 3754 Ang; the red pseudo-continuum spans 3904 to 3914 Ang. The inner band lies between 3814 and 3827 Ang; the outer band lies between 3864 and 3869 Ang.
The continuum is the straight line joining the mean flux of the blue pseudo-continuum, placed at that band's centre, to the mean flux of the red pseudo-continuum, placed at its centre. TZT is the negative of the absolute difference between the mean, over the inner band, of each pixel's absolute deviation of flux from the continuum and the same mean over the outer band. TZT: -1.1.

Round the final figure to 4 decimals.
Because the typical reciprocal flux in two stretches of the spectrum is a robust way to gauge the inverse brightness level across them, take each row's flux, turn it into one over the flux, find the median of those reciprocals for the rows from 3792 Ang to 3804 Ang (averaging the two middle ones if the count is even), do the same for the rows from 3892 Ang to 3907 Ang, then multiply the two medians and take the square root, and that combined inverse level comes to 0.0538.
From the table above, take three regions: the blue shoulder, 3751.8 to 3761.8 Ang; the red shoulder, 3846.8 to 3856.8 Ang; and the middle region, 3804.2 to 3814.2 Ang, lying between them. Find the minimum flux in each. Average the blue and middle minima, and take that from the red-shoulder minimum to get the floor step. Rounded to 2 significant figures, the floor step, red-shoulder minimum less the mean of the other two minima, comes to 2.9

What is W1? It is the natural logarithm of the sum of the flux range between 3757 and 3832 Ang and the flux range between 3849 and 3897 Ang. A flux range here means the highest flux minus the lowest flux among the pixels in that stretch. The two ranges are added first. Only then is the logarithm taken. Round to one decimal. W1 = 2.6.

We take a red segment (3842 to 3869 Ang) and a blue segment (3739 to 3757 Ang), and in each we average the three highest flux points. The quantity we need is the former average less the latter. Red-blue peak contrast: 4.0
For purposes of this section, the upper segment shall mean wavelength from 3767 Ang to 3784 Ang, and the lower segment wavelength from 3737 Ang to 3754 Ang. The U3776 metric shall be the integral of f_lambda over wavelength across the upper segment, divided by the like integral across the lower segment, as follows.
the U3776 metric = 1.17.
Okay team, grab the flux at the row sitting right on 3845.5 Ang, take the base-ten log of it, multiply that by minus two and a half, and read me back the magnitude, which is -3.34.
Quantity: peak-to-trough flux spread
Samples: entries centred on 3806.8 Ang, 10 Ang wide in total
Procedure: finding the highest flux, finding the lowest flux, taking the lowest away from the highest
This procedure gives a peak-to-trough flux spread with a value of 1.1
